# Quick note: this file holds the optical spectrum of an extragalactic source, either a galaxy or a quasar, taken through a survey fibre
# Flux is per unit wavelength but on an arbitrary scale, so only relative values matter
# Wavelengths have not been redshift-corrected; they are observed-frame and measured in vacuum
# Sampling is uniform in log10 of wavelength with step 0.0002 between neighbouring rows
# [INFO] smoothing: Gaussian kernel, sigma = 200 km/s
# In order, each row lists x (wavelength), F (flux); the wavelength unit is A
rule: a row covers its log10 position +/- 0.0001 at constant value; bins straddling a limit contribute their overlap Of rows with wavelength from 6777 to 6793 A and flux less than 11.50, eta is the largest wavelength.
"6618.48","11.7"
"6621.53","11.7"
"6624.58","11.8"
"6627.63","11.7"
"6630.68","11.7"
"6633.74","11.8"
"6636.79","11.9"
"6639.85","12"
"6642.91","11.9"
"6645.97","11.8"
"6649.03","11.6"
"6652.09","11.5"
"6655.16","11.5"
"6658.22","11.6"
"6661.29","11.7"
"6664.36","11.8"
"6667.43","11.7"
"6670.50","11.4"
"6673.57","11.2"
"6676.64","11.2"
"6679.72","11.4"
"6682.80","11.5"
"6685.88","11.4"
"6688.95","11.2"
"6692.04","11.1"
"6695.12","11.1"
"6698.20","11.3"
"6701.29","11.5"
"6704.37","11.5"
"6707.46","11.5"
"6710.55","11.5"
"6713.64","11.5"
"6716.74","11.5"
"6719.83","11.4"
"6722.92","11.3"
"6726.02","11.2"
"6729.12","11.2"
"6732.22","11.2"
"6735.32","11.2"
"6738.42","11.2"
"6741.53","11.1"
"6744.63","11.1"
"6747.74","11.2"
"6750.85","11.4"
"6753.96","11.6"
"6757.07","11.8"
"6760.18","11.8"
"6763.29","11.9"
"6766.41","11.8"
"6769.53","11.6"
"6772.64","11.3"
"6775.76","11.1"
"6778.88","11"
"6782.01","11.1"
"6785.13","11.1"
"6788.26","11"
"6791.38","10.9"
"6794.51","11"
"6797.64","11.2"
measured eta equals 6791.38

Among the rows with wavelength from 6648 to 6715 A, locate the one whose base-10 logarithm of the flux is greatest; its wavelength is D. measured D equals 6664.36 A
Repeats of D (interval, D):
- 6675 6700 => 6682.80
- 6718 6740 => 6719.83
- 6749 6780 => 6763.29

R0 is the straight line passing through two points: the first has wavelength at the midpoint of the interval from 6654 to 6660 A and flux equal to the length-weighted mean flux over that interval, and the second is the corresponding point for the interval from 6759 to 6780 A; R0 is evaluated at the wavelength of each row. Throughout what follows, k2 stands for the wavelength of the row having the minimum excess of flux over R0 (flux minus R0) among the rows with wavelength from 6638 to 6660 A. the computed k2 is 6652.09 A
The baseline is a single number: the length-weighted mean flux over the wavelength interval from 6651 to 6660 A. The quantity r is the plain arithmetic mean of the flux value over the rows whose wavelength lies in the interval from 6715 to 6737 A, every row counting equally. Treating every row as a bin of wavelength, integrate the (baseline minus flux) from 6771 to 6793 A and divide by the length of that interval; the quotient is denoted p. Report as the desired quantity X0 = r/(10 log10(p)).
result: -3.4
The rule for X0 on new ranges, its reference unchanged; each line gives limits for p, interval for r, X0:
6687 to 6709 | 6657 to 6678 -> -1.7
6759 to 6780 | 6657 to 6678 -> -0.8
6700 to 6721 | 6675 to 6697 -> -0.9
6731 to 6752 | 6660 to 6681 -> -2.4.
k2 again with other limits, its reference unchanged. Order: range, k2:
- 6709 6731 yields 6726.02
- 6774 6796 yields 6791.38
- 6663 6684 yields 6673.57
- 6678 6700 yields 6692.04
